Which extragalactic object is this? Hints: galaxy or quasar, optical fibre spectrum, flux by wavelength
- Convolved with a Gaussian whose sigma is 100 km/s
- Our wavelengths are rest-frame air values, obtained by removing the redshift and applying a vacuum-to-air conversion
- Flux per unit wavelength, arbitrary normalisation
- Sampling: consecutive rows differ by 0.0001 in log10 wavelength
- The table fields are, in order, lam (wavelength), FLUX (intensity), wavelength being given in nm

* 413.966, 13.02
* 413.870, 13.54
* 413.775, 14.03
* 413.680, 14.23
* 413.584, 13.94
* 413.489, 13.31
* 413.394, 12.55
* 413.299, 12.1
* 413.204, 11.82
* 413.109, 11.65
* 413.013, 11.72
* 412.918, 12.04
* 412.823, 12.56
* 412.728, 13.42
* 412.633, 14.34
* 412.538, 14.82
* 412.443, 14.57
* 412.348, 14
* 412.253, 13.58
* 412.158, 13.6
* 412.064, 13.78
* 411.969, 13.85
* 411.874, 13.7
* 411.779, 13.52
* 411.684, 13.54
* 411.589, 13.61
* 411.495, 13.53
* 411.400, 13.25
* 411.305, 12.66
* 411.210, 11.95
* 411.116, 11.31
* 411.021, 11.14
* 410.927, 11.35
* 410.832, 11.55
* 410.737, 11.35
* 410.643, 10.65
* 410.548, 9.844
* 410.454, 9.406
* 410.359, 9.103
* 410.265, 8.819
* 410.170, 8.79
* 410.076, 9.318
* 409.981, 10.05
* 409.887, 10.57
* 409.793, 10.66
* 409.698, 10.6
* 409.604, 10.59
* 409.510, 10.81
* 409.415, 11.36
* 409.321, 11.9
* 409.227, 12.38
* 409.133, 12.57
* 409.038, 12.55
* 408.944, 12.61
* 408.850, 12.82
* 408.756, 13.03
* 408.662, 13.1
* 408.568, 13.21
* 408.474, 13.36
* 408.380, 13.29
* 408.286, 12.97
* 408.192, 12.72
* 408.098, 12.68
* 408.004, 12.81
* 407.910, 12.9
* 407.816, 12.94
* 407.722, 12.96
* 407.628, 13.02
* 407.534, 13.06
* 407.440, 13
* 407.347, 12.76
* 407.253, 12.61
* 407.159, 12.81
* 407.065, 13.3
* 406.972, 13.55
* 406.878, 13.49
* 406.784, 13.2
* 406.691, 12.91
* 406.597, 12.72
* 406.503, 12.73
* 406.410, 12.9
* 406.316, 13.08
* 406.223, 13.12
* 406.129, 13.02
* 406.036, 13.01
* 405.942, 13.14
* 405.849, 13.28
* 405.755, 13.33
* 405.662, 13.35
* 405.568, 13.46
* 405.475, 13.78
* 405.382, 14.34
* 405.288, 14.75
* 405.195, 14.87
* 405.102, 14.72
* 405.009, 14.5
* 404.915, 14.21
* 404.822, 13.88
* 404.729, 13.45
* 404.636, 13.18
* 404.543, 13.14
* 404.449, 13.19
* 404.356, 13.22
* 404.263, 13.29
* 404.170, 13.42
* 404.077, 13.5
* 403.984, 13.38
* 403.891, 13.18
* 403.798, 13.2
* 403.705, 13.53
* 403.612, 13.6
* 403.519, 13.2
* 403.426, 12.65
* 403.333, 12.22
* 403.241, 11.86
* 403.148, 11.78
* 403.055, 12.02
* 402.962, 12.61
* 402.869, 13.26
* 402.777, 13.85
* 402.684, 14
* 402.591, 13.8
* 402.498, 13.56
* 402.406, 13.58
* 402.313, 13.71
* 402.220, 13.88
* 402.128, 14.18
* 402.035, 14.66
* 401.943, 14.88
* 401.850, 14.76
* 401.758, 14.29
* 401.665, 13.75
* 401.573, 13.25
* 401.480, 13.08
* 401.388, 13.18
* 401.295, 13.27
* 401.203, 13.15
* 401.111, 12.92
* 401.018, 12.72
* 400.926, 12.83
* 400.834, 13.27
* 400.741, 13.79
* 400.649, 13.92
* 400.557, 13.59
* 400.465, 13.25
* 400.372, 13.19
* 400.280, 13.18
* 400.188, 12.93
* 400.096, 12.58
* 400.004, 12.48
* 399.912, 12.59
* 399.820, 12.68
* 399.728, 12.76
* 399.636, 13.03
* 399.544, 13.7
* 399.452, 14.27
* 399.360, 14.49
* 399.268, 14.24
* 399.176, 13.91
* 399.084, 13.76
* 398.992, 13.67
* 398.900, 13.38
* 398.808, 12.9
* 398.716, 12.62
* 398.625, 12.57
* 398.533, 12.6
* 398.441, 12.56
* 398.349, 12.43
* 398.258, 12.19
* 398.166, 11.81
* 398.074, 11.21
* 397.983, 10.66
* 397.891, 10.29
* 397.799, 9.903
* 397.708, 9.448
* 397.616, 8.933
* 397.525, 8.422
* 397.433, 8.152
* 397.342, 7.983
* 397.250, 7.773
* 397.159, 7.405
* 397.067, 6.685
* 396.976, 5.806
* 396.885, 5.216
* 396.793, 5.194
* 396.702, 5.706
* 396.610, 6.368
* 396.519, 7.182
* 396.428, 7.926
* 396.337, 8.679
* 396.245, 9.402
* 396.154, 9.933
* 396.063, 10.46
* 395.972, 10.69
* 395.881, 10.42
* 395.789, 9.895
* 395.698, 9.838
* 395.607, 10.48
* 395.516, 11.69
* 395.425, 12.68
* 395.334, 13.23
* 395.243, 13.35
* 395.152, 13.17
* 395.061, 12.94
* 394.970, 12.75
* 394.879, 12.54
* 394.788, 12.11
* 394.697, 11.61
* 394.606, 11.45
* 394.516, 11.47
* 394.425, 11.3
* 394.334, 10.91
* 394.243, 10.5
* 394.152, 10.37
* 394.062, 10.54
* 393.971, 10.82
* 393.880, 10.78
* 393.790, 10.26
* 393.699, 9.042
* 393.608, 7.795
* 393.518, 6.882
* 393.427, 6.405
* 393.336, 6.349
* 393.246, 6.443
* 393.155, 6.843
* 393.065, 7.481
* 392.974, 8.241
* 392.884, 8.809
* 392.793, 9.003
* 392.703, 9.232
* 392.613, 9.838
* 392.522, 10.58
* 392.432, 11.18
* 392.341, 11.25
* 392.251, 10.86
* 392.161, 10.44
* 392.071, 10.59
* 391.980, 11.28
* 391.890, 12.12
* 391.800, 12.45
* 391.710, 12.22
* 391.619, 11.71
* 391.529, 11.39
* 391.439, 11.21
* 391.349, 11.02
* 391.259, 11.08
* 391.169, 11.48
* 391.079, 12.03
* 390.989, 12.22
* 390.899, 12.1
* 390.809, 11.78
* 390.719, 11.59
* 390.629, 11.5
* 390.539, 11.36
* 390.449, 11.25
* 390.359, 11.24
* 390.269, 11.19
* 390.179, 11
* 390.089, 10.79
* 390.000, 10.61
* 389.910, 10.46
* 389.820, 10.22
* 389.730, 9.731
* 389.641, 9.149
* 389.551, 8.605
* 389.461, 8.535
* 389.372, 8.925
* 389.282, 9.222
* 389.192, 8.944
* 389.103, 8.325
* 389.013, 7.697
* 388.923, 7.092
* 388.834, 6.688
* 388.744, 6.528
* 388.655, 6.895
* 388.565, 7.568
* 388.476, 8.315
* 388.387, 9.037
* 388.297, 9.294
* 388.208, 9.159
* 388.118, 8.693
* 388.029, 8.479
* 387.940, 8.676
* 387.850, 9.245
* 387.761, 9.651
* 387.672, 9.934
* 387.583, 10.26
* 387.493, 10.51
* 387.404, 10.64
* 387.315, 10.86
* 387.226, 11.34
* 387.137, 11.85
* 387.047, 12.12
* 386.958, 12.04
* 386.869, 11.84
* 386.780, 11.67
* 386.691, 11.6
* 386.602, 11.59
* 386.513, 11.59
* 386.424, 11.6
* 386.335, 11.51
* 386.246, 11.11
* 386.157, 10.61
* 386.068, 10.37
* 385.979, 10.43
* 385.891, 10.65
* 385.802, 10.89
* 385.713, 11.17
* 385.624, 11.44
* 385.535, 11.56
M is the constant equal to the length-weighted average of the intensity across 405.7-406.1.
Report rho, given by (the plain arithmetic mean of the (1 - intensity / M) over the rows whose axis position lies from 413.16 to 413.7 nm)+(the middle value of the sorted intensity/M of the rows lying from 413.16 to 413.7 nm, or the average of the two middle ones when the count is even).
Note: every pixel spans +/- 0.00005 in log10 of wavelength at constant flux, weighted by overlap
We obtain 1.00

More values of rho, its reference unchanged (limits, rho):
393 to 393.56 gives 0.99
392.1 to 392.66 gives 1.00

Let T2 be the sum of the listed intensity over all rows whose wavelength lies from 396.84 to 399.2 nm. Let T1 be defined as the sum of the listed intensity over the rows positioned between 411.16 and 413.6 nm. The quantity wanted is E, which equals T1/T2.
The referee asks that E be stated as 1.3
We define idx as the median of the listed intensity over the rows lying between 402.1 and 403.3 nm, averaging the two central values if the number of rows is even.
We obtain 13.6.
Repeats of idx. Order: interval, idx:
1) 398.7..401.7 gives 13.2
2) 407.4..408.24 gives 12.9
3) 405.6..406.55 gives 13.1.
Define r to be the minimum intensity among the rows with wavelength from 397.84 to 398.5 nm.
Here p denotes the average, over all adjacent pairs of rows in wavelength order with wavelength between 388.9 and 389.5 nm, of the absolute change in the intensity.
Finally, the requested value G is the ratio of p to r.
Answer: 0.046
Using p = 0.5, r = 10.29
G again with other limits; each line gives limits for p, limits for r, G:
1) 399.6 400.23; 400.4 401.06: 0.013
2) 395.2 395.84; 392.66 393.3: 0.092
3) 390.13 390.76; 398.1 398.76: 0.008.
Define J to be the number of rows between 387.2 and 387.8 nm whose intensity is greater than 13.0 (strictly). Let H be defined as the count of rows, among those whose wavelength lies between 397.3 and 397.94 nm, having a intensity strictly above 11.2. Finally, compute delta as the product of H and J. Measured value 0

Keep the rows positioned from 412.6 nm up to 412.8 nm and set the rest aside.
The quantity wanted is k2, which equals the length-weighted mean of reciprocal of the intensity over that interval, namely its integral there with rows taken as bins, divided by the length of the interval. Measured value 0.073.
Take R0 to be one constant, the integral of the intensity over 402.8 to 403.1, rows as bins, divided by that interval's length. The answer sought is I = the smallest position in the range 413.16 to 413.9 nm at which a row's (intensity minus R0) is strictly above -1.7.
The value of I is 413.204 nm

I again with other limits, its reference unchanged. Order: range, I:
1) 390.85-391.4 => 390.899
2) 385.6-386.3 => 385.624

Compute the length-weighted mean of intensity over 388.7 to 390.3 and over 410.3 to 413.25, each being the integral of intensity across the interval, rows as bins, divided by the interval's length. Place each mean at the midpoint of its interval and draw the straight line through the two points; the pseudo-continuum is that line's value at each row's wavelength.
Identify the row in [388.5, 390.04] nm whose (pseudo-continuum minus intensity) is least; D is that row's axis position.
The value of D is 390.000 nm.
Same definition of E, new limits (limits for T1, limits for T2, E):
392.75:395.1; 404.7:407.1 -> 0.7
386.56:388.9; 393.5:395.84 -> 0.9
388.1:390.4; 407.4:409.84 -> 0.7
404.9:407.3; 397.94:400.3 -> 1.0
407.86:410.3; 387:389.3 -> 1.3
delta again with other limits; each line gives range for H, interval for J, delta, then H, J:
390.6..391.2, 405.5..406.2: 49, 7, 7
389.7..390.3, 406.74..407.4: 0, 0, 4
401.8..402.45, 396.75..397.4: 0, 7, 0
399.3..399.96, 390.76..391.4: 0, 7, 0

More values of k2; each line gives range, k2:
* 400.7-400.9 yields 0.074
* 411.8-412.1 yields 0.073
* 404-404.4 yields 0.075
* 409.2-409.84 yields 0.090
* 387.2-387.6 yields 0.093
